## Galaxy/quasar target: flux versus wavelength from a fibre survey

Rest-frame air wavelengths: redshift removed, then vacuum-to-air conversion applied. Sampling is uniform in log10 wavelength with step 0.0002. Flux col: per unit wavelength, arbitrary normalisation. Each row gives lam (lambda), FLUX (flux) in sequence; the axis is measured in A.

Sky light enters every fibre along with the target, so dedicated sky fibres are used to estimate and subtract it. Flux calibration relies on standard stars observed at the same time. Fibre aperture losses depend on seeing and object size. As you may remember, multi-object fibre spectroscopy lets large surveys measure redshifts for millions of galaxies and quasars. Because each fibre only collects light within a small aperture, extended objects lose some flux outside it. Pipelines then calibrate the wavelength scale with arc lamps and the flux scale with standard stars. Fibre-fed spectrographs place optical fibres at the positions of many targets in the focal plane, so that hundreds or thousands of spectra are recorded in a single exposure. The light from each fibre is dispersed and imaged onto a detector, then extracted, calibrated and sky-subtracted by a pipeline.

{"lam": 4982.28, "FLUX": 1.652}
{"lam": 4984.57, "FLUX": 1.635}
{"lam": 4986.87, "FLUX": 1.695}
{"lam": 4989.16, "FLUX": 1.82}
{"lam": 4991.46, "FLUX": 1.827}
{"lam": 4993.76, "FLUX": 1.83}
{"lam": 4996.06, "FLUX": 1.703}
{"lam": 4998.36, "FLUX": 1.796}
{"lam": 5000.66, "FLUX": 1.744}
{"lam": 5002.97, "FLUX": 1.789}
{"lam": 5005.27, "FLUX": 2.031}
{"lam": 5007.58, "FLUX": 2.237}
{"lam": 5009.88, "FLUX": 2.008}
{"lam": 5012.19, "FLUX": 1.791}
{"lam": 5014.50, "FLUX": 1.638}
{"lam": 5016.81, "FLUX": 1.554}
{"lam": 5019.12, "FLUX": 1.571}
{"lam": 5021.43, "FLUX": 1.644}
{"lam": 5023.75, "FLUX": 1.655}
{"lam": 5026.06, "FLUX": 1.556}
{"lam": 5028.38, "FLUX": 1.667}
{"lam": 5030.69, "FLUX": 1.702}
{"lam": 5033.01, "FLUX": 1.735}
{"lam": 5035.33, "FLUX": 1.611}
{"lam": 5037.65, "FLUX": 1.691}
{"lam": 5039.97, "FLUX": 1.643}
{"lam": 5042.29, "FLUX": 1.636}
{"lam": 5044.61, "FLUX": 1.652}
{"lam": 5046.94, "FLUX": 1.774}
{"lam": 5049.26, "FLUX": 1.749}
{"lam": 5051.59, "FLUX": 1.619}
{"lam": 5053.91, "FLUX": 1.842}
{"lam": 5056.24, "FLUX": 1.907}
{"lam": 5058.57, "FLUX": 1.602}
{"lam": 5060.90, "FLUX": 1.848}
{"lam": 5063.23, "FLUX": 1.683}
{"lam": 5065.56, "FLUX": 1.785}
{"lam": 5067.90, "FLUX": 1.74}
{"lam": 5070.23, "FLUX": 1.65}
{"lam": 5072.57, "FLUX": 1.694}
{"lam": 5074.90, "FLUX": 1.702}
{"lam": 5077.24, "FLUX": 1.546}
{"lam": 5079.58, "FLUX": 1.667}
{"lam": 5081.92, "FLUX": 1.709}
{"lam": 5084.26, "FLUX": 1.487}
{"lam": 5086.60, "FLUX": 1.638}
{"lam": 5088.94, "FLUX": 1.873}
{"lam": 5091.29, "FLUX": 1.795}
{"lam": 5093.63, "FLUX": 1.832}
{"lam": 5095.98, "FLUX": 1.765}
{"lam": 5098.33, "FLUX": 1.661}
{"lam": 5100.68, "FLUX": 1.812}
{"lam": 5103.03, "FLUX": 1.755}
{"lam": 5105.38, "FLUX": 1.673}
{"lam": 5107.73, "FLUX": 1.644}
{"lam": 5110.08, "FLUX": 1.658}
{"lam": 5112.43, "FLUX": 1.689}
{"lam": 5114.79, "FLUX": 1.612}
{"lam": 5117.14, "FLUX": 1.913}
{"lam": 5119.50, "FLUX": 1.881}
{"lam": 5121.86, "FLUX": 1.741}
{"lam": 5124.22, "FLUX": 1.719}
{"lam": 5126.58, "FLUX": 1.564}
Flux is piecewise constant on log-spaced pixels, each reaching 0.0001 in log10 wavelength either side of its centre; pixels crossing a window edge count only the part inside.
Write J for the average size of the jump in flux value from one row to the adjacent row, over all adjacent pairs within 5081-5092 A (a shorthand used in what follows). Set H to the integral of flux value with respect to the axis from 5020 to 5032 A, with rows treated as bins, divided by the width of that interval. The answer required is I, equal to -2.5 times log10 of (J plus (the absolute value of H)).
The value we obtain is -0.65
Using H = 1.64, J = 0.17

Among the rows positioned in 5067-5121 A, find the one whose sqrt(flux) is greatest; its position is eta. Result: 5117.14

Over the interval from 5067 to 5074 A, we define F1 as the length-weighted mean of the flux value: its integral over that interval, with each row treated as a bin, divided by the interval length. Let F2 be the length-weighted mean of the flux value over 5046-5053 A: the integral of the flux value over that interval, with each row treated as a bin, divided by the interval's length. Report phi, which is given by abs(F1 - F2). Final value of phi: 0.024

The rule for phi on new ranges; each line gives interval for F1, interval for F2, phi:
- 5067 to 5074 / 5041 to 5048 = 0.010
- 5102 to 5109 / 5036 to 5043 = 0.035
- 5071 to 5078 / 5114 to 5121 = 0.157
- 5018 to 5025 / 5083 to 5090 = 0.042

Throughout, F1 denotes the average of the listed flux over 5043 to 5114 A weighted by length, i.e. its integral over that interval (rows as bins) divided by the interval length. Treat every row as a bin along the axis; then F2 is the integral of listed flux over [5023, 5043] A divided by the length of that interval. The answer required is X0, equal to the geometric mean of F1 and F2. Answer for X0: 1.685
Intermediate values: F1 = 1.71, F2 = 1.66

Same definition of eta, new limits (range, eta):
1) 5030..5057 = 5056.24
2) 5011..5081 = 5056.24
